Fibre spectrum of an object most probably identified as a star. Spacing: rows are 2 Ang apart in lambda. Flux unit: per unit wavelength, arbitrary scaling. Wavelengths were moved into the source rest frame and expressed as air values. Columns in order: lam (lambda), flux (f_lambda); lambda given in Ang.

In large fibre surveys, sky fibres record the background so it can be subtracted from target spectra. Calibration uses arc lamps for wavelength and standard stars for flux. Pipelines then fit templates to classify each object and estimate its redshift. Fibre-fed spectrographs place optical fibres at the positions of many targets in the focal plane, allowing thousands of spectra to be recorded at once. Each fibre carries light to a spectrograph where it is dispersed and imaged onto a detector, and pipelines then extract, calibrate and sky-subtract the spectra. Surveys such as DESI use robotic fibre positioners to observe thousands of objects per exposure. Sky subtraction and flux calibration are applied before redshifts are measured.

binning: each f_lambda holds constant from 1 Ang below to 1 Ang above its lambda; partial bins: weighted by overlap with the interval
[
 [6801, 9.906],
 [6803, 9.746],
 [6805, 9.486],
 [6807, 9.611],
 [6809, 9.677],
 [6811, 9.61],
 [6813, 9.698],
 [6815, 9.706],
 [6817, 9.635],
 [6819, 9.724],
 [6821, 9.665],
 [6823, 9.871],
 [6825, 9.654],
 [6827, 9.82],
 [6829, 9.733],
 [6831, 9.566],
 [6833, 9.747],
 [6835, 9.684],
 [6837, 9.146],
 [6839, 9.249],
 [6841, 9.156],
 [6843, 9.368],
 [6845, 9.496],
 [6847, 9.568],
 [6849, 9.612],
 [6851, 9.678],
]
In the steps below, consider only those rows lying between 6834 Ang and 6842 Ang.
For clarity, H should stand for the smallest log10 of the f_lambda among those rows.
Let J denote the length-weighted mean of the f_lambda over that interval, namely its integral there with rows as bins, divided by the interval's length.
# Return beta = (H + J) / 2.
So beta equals 5.13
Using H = 0.961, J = 9.31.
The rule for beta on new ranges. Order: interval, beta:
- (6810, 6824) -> 5.34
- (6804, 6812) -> 5.29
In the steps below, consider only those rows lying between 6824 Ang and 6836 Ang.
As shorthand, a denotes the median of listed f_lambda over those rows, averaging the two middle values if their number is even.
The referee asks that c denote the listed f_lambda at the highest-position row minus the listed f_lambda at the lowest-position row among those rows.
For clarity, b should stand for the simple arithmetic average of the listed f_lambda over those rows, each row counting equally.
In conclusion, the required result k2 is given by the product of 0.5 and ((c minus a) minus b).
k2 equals -9.69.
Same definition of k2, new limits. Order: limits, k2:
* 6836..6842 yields -9.16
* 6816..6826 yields -9.68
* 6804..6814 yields -9.51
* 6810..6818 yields -9.65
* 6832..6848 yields -9.52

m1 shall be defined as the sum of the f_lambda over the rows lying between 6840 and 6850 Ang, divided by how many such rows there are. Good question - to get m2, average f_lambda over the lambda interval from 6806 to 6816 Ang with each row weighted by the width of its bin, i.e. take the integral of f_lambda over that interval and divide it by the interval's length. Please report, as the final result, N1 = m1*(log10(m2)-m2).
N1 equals -81.9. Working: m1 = 9.44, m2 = 9.66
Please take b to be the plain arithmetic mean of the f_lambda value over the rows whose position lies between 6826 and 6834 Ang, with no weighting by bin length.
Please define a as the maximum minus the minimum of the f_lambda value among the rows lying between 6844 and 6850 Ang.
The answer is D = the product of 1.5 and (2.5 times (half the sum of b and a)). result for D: 18.4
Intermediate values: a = 0.116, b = 9.72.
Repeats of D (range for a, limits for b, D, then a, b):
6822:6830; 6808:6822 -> 18.5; 0.217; 9.67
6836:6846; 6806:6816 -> 18.8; 0.350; 9.66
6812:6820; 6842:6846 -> 17.9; 0.089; 9.43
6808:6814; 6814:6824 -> 18.4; 0.088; 9.72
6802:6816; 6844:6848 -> 18.4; 0.260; 9.53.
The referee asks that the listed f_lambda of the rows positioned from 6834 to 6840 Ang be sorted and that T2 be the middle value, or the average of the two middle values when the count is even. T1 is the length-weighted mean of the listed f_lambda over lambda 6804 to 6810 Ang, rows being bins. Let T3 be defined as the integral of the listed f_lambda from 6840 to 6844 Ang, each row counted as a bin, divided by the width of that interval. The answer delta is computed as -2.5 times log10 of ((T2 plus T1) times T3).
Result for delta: -5.60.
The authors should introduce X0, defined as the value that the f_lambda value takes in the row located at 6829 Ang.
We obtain 9.733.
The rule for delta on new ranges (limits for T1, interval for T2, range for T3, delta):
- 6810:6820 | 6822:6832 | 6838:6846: -5.64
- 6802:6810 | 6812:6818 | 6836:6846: -5.63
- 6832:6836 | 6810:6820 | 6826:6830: -5.70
